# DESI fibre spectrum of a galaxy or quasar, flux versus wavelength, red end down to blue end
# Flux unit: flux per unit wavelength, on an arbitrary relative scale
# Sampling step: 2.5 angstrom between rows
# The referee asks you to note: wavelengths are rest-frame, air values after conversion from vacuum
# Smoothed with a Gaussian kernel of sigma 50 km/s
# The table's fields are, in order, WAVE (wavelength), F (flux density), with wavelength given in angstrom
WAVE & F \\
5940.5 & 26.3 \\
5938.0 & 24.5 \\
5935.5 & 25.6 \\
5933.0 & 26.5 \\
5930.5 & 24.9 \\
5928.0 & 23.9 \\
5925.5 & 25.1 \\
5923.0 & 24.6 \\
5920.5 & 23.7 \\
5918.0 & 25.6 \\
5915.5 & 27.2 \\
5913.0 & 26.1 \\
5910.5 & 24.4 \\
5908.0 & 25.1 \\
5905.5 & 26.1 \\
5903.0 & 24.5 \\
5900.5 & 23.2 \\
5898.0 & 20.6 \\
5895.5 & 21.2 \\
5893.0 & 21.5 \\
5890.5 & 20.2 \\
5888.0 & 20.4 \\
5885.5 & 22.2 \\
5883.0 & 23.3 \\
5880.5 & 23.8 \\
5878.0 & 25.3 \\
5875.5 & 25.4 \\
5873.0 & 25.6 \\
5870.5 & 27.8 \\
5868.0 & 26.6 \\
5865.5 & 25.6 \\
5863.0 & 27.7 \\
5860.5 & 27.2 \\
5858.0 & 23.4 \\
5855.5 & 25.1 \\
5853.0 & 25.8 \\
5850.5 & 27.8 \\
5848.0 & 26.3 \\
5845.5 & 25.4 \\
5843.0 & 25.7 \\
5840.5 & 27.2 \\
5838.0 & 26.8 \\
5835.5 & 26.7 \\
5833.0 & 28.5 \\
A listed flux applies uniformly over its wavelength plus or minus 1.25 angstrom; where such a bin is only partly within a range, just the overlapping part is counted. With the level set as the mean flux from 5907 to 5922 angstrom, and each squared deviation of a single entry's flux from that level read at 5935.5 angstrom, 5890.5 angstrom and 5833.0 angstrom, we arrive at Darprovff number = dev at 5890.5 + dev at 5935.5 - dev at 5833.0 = 17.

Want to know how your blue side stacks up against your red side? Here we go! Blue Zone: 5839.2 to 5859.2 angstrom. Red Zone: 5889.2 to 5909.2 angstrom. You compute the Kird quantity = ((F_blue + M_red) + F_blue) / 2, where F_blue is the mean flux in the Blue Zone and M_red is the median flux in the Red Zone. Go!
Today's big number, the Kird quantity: 37.0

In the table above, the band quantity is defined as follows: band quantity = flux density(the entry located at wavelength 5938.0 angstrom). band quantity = 24.5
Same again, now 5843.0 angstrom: 25.7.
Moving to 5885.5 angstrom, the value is 22.2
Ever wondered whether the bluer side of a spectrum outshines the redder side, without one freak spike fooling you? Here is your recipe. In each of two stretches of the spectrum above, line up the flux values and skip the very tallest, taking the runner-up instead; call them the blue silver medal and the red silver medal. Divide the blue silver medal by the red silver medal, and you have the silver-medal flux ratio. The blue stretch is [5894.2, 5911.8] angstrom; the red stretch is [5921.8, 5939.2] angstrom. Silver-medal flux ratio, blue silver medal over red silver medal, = 0.98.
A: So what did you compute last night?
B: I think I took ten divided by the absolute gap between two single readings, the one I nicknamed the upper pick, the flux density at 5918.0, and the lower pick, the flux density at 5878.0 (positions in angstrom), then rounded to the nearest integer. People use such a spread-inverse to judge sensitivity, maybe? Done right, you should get 33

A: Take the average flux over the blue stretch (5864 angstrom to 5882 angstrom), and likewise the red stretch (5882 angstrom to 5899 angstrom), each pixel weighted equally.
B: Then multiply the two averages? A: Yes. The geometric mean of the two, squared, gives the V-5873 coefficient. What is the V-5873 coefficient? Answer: 549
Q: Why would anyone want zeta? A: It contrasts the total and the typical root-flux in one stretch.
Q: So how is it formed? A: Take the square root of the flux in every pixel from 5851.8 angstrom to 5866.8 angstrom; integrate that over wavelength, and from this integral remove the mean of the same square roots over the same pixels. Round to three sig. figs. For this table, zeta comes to 71.1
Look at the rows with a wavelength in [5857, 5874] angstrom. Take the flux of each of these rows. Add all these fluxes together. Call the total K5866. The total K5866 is 184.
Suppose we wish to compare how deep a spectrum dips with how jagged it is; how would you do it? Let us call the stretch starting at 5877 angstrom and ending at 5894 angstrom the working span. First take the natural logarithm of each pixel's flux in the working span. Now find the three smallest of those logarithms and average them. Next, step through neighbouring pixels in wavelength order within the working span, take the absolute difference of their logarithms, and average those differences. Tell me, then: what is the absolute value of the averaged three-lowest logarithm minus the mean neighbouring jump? 2.98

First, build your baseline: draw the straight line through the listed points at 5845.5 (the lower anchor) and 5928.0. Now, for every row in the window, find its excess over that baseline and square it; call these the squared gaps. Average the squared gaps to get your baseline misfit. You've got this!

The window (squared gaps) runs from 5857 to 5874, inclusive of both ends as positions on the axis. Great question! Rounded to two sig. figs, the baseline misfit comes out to 3.7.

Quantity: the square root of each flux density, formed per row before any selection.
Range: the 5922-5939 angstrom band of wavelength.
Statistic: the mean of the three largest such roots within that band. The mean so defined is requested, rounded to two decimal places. 5.07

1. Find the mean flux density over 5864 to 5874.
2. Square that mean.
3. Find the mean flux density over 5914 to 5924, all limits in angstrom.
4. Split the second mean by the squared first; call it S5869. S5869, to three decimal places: 0.036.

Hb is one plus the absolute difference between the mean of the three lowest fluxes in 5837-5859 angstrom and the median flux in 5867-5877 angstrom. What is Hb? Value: 2.5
